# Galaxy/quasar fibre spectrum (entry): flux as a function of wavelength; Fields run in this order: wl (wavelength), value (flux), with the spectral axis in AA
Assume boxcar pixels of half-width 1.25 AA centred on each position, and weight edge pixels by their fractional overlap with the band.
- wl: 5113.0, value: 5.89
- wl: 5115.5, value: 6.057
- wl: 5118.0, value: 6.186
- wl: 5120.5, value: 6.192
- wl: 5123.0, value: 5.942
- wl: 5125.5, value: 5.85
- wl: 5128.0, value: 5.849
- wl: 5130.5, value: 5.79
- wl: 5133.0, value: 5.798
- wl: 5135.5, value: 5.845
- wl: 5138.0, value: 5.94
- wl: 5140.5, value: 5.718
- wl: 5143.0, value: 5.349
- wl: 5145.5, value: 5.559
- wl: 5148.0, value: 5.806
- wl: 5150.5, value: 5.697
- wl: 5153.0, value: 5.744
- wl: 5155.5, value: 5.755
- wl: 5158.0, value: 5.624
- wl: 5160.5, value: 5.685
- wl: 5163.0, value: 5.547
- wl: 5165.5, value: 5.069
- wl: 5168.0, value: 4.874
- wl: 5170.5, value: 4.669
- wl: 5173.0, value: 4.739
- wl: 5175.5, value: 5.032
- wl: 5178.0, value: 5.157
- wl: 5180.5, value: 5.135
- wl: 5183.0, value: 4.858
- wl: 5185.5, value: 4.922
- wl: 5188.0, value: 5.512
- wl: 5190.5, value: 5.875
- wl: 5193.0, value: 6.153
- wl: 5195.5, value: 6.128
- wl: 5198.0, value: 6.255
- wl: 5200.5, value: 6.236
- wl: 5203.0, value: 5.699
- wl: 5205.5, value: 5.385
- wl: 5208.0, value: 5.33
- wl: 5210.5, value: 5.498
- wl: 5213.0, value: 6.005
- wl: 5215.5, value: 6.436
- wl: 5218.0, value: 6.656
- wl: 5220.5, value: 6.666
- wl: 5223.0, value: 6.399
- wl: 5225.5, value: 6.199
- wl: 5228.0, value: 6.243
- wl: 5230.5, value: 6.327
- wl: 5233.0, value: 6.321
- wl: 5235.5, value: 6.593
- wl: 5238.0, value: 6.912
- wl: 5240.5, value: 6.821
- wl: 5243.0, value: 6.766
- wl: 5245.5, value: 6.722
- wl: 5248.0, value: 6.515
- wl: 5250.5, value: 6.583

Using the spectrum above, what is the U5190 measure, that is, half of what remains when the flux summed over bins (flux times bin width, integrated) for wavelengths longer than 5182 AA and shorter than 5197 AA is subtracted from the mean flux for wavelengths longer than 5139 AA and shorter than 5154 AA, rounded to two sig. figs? -39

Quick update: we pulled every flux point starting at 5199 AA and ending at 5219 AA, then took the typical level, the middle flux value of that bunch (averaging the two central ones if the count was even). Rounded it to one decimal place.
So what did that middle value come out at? 5.9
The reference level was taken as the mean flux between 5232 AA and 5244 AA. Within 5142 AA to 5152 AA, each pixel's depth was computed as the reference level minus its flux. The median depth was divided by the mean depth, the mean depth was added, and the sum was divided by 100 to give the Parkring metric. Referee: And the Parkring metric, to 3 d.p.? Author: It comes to 0.021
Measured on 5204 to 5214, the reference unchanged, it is 0.022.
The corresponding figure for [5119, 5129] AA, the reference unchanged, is 0.018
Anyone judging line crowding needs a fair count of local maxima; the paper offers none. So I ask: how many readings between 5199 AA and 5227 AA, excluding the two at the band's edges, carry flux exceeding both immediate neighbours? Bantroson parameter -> 1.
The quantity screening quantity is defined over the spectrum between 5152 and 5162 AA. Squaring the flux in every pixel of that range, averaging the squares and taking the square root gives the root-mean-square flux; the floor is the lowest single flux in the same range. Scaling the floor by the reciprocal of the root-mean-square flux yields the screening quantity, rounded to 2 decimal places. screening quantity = 0.99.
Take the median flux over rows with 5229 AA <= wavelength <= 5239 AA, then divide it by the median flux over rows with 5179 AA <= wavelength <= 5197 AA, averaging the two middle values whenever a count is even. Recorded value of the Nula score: 1.2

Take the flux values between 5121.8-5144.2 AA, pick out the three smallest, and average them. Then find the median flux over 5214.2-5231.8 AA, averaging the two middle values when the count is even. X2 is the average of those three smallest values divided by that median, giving 0.88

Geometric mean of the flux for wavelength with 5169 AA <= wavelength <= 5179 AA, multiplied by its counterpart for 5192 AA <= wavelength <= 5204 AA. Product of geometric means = 30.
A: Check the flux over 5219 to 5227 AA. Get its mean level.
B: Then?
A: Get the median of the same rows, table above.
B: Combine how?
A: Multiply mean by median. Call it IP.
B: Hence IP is 41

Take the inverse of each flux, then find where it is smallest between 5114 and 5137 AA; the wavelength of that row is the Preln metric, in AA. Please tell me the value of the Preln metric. 5120.5 AA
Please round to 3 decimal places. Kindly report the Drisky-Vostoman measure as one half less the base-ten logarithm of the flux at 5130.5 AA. -0.263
